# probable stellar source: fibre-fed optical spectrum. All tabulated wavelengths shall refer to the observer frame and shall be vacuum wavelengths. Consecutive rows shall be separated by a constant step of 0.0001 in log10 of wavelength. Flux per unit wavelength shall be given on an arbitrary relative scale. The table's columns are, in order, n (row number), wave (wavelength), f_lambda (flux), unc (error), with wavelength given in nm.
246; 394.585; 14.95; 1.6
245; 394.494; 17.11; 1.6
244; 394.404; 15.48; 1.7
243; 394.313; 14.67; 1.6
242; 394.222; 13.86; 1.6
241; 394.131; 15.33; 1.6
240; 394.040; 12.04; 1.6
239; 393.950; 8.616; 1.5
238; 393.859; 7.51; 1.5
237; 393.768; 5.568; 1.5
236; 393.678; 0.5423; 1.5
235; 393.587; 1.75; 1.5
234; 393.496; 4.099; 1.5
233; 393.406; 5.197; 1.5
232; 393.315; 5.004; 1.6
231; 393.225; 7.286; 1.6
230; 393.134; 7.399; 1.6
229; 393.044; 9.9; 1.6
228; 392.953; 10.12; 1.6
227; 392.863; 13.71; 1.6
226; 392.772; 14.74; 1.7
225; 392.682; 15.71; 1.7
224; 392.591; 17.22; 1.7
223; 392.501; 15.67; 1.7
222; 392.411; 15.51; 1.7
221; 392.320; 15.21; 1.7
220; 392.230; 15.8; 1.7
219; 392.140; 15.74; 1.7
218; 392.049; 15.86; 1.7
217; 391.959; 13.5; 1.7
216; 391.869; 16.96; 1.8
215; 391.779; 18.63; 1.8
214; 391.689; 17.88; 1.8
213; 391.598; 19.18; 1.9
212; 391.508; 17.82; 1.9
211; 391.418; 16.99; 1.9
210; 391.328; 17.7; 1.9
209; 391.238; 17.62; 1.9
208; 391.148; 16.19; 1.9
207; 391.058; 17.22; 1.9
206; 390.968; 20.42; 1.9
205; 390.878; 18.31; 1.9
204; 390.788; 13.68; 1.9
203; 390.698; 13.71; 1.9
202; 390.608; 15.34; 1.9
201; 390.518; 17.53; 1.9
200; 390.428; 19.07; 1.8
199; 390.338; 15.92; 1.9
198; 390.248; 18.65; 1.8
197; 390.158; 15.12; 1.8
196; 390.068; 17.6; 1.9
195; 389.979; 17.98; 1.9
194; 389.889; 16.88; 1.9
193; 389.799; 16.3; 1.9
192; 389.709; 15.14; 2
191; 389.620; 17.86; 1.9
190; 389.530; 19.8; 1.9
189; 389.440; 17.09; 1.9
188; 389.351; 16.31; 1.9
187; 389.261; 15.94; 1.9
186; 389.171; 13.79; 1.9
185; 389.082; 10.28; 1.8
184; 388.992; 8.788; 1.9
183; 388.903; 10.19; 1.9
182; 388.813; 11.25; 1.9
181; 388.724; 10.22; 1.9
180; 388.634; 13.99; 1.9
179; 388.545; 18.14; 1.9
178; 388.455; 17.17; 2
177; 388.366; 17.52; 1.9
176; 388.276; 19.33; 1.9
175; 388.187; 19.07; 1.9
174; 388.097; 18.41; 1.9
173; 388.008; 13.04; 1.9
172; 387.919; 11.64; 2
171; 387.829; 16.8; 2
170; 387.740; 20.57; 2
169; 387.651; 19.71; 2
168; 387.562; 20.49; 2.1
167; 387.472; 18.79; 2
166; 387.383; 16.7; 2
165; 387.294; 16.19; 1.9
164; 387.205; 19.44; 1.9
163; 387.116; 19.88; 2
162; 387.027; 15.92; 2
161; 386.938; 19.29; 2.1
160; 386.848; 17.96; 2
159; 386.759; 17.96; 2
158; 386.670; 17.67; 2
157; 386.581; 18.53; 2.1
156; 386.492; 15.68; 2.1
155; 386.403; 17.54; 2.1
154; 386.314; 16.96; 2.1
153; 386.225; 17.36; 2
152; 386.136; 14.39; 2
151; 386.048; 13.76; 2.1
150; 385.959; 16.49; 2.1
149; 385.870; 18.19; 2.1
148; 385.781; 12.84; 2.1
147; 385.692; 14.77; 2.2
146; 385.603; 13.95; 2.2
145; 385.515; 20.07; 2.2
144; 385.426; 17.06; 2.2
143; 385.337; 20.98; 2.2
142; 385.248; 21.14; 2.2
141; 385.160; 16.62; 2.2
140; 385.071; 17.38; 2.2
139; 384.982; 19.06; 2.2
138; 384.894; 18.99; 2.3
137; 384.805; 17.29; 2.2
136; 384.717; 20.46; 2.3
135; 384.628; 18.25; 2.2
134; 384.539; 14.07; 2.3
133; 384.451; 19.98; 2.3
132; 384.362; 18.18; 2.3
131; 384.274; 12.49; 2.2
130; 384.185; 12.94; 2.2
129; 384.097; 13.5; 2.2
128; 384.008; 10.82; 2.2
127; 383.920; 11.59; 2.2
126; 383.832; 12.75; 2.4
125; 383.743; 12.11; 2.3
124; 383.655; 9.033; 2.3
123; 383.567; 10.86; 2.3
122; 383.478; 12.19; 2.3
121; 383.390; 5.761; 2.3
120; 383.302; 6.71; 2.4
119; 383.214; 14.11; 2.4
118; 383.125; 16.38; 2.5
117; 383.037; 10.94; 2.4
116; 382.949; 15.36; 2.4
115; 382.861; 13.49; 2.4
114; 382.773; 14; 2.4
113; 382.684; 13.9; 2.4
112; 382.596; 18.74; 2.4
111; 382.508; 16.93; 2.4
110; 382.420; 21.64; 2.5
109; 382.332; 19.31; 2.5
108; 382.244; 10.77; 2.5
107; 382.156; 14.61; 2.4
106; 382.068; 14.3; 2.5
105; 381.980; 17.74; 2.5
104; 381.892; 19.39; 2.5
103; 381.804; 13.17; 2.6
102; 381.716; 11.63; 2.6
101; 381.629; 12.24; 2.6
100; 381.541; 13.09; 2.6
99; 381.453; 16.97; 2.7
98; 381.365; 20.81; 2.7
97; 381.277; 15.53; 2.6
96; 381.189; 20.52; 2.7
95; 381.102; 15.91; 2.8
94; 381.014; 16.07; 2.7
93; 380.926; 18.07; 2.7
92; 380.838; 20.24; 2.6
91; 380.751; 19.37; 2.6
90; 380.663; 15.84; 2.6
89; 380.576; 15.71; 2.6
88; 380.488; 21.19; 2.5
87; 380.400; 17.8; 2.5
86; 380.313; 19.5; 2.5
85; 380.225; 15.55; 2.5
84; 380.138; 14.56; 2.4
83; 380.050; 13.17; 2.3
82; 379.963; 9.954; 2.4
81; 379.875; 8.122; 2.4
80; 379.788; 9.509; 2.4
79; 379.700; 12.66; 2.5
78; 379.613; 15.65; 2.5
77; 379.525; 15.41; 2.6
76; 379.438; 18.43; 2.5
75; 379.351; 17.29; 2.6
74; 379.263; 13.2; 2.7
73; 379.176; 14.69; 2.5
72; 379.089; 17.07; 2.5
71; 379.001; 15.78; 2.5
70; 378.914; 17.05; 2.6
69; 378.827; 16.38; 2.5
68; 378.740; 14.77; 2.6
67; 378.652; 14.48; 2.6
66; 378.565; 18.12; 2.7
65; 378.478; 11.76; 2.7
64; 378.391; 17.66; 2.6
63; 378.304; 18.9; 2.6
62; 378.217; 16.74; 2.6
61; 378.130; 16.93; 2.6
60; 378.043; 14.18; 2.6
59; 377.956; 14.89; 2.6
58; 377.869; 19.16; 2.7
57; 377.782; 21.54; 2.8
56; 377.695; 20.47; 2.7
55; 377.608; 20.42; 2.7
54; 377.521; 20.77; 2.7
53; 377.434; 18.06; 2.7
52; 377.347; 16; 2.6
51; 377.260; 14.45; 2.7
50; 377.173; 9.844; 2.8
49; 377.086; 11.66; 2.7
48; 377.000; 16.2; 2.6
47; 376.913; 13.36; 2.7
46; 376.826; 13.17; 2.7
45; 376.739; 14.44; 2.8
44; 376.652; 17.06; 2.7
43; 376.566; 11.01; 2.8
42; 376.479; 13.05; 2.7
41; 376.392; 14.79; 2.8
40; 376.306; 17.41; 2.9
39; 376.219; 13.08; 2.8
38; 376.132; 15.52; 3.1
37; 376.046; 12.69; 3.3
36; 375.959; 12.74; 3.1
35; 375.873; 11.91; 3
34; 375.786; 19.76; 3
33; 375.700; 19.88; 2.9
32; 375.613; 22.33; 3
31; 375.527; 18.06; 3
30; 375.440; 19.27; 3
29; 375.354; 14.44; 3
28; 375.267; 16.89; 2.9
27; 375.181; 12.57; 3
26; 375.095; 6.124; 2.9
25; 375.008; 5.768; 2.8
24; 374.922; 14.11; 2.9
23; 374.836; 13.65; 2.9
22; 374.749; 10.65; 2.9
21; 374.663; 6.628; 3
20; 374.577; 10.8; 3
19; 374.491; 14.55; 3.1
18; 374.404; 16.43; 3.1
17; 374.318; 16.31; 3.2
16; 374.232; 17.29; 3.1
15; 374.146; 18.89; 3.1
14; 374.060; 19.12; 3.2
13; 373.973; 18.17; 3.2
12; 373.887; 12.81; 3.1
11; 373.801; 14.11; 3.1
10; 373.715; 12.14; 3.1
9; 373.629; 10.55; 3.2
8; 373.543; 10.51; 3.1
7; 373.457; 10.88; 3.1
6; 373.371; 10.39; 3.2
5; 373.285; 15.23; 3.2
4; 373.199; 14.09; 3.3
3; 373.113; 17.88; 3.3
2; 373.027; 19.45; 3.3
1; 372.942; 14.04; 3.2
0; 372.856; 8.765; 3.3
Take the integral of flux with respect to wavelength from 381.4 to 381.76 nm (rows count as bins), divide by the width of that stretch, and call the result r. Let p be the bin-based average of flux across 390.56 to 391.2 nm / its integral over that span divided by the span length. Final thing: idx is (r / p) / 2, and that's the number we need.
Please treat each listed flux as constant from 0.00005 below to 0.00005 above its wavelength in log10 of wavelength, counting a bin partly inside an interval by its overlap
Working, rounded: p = 16.4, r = 13.7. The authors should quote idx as 0.42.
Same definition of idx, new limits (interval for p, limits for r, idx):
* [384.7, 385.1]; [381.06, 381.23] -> 0.49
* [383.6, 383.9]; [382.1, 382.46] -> 0.73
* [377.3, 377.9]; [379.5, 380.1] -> 0.31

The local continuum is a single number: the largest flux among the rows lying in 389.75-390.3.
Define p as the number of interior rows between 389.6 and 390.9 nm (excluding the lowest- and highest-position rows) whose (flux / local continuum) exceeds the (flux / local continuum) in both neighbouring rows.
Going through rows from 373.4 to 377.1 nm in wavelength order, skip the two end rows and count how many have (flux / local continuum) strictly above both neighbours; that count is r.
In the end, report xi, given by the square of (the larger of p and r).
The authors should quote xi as 144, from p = 3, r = 12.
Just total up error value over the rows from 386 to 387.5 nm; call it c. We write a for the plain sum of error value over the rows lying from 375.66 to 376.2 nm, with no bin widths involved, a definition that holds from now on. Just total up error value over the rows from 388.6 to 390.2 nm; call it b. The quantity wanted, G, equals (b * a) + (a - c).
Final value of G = 611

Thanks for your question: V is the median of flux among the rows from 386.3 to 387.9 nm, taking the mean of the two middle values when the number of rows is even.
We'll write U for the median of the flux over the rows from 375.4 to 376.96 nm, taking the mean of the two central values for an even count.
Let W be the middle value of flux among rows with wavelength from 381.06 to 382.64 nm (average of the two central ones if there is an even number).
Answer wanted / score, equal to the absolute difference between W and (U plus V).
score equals 16.2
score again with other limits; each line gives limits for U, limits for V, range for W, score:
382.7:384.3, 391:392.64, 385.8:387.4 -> 11.9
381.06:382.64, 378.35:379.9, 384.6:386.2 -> 14.6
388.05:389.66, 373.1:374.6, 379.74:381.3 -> 15.2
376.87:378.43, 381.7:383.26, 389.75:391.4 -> 13.9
